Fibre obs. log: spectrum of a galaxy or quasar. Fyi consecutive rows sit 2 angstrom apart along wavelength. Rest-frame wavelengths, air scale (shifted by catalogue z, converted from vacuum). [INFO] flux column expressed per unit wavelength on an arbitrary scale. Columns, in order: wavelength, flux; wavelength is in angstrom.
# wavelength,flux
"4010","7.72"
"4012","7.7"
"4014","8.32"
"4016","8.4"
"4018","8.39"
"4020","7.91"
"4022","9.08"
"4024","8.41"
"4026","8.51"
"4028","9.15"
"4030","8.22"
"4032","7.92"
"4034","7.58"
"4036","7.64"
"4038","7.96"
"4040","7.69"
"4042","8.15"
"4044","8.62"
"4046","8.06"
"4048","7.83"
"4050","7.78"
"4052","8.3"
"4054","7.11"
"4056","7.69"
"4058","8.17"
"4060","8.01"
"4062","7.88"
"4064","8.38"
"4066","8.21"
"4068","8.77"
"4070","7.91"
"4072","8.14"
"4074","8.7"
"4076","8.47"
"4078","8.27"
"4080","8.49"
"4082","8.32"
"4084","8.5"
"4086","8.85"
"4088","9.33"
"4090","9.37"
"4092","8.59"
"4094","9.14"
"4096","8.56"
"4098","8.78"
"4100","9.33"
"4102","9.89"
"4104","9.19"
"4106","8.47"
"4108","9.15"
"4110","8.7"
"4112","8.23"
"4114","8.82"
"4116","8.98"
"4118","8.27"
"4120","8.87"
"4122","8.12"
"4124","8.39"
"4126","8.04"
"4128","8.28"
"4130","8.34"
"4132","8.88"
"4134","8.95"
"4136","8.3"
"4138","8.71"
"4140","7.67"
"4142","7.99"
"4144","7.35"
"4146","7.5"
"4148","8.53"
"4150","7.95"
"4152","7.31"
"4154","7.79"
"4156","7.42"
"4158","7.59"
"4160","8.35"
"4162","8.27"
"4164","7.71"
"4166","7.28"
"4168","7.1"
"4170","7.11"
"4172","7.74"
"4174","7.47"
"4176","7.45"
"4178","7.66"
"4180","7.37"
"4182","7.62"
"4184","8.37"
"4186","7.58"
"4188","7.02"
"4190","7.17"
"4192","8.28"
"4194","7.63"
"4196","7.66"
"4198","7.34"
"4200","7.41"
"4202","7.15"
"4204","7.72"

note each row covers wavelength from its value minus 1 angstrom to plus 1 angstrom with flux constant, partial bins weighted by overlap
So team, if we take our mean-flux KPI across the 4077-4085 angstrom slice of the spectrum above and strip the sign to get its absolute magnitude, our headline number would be 8.4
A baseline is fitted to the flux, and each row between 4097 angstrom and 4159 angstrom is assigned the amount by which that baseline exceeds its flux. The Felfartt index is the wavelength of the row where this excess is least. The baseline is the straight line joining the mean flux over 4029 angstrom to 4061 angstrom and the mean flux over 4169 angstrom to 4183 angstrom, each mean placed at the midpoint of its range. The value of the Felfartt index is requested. 4102 angstrom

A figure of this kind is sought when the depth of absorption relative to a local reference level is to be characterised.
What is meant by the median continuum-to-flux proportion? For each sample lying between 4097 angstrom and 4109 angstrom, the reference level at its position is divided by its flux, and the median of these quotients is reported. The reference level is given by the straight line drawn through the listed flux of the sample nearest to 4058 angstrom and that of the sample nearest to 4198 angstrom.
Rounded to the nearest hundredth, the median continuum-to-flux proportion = 0.86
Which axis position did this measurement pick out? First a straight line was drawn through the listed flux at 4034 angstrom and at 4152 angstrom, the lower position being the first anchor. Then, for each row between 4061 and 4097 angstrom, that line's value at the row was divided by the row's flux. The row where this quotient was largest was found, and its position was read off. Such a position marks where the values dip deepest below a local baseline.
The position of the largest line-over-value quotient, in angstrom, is 4062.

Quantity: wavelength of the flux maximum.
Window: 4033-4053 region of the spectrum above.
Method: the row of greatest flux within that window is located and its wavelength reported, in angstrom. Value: 4044 angstrom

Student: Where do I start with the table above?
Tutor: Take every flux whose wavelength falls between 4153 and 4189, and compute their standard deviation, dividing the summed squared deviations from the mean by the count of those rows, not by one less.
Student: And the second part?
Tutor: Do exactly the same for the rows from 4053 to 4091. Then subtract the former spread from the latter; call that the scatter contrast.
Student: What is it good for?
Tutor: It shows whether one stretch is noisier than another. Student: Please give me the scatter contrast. 0.13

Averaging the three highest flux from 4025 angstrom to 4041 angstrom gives 8.6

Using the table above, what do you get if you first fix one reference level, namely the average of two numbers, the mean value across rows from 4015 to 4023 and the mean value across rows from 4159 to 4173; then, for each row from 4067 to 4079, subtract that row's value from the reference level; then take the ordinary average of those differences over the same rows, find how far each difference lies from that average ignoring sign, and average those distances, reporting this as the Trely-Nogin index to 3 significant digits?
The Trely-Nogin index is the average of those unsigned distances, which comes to 0.270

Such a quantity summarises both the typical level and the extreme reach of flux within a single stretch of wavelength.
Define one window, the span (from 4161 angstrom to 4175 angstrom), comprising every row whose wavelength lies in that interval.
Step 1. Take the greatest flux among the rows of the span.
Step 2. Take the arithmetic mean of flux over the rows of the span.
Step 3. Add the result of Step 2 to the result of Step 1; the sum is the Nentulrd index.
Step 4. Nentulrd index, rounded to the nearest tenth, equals 15.8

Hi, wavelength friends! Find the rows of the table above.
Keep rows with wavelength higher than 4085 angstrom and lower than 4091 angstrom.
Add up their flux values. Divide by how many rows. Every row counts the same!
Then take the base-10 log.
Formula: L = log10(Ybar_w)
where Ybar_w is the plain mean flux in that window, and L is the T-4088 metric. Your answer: 0.963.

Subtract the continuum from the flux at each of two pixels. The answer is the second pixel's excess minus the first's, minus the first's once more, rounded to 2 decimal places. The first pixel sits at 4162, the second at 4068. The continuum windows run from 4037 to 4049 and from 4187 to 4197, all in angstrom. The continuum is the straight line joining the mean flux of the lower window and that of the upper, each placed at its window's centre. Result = -0.43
